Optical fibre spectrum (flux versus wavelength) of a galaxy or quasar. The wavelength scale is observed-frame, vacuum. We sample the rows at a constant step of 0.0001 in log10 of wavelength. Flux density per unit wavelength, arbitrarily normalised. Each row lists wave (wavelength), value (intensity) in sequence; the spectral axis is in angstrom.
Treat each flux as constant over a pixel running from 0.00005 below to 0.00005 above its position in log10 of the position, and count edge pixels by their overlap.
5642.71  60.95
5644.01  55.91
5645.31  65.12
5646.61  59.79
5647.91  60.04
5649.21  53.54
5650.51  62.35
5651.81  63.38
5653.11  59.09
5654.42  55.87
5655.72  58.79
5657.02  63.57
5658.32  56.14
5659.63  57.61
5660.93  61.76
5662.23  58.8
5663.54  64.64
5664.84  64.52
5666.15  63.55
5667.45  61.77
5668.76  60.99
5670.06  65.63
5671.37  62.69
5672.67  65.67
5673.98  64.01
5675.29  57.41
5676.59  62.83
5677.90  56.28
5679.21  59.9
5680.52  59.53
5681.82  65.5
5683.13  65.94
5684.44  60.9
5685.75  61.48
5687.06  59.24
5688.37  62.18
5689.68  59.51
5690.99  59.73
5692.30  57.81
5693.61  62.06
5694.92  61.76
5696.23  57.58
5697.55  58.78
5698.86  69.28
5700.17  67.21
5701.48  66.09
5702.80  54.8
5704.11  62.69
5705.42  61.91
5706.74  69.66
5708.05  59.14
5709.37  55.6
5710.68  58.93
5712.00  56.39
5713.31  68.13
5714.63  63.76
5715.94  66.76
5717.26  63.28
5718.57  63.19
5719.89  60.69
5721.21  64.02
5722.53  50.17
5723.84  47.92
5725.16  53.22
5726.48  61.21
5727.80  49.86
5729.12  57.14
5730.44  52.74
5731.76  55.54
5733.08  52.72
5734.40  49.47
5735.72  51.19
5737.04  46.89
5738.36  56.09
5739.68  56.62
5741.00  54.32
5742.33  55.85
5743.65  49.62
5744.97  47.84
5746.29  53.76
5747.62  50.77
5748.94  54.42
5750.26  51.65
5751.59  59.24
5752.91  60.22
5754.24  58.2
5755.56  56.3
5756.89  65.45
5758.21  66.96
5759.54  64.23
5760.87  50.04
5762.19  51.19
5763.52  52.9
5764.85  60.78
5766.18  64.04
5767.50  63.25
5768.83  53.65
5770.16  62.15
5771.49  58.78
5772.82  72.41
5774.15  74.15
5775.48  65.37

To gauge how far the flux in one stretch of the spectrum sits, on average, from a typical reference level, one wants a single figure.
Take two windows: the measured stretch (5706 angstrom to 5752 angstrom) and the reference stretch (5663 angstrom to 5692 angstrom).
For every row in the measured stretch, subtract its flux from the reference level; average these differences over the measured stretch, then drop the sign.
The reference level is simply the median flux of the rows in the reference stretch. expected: 5.8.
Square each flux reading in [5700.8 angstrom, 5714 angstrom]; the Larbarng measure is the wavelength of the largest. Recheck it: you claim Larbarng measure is 5706.74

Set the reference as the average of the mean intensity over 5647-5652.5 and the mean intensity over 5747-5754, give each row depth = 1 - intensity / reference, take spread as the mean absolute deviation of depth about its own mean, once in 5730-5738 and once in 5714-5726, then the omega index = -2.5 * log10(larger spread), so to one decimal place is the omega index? 2.5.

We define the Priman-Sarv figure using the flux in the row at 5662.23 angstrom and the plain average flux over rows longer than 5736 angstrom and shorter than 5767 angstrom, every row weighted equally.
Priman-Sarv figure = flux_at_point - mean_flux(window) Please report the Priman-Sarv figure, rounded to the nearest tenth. 2.8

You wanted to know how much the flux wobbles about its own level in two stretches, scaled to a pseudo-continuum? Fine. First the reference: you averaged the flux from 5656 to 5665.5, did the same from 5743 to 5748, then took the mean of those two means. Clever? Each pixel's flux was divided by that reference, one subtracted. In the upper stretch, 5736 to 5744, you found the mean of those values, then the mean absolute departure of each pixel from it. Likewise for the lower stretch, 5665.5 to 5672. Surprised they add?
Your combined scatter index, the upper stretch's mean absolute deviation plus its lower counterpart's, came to 0.083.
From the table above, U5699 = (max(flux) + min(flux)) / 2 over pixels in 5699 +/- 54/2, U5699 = 59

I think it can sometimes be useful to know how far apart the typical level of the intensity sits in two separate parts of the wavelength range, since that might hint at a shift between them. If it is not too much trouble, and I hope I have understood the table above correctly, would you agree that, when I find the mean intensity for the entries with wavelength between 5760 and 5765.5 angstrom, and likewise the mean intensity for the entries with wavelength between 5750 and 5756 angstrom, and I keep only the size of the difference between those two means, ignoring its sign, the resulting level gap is 3.4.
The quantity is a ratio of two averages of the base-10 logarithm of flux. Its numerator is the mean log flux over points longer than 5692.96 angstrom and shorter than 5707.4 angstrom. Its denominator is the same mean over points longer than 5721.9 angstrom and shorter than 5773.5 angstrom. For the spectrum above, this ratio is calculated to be 1.03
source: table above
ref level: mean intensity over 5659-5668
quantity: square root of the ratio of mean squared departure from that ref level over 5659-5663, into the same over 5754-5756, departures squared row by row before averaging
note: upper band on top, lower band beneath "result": 1.6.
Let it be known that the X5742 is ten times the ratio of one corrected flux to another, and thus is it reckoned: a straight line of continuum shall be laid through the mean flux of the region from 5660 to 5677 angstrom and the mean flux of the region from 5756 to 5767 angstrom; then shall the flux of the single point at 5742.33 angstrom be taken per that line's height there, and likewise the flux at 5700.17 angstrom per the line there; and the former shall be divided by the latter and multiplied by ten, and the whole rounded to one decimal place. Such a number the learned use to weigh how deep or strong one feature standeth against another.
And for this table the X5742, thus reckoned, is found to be 8.5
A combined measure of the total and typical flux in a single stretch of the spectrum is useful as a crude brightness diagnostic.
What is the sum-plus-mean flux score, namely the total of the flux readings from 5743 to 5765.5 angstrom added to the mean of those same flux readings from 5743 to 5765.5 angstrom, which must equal 1010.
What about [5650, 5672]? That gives 1102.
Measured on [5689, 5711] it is 1104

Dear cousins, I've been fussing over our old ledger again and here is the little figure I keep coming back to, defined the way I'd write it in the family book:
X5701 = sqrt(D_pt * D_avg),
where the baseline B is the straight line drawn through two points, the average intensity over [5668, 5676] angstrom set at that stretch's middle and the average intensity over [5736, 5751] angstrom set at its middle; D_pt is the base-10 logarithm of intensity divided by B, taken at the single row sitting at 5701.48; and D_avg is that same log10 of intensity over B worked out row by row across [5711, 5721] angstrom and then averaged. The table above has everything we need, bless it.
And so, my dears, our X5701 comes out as 0.050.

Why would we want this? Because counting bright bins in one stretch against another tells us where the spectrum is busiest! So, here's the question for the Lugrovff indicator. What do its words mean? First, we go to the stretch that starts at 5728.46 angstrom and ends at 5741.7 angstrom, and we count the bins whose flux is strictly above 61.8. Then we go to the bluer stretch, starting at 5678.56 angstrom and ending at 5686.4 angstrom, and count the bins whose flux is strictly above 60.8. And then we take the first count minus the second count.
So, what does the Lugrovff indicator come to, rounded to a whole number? -4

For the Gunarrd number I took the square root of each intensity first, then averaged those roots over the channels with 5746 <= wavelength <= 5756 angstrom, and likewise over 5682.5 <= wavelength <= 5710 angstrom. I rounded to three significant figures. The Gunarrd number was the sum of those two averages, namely 15.3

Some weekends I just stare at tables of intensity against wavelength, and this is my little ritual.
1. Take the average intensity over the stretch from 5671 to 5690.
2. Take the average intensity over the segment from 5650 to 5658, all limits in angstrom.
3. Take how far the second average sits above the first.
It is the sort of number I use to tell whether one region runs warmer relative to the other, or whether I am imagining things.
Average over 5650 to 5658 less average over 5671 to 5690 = -1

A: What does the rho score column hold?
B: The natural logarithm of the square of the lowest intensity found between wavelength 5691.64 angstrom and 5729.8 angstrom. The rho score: 7.74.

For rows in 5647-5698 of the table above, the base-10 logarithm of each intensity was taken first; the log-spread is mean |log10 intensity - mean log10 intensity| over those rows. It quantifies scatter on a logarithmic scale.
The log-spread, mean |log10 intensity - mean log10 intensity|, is 0.018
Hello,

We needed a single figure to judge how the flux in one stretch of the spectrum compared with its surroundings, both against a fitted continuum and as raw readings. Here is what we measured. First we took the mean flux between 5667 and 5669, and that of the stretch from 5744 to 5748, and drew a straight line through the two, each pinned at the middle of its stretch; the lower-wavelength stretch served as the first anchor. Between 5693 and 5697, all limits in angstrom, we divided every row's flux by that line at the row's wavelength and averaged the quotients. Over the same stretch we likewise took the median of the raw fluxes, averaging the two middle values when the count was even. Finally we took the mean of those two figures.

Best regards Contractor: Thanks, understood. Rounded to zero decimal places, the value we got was 31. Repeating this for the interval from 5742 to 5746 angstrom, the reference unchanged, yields 25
